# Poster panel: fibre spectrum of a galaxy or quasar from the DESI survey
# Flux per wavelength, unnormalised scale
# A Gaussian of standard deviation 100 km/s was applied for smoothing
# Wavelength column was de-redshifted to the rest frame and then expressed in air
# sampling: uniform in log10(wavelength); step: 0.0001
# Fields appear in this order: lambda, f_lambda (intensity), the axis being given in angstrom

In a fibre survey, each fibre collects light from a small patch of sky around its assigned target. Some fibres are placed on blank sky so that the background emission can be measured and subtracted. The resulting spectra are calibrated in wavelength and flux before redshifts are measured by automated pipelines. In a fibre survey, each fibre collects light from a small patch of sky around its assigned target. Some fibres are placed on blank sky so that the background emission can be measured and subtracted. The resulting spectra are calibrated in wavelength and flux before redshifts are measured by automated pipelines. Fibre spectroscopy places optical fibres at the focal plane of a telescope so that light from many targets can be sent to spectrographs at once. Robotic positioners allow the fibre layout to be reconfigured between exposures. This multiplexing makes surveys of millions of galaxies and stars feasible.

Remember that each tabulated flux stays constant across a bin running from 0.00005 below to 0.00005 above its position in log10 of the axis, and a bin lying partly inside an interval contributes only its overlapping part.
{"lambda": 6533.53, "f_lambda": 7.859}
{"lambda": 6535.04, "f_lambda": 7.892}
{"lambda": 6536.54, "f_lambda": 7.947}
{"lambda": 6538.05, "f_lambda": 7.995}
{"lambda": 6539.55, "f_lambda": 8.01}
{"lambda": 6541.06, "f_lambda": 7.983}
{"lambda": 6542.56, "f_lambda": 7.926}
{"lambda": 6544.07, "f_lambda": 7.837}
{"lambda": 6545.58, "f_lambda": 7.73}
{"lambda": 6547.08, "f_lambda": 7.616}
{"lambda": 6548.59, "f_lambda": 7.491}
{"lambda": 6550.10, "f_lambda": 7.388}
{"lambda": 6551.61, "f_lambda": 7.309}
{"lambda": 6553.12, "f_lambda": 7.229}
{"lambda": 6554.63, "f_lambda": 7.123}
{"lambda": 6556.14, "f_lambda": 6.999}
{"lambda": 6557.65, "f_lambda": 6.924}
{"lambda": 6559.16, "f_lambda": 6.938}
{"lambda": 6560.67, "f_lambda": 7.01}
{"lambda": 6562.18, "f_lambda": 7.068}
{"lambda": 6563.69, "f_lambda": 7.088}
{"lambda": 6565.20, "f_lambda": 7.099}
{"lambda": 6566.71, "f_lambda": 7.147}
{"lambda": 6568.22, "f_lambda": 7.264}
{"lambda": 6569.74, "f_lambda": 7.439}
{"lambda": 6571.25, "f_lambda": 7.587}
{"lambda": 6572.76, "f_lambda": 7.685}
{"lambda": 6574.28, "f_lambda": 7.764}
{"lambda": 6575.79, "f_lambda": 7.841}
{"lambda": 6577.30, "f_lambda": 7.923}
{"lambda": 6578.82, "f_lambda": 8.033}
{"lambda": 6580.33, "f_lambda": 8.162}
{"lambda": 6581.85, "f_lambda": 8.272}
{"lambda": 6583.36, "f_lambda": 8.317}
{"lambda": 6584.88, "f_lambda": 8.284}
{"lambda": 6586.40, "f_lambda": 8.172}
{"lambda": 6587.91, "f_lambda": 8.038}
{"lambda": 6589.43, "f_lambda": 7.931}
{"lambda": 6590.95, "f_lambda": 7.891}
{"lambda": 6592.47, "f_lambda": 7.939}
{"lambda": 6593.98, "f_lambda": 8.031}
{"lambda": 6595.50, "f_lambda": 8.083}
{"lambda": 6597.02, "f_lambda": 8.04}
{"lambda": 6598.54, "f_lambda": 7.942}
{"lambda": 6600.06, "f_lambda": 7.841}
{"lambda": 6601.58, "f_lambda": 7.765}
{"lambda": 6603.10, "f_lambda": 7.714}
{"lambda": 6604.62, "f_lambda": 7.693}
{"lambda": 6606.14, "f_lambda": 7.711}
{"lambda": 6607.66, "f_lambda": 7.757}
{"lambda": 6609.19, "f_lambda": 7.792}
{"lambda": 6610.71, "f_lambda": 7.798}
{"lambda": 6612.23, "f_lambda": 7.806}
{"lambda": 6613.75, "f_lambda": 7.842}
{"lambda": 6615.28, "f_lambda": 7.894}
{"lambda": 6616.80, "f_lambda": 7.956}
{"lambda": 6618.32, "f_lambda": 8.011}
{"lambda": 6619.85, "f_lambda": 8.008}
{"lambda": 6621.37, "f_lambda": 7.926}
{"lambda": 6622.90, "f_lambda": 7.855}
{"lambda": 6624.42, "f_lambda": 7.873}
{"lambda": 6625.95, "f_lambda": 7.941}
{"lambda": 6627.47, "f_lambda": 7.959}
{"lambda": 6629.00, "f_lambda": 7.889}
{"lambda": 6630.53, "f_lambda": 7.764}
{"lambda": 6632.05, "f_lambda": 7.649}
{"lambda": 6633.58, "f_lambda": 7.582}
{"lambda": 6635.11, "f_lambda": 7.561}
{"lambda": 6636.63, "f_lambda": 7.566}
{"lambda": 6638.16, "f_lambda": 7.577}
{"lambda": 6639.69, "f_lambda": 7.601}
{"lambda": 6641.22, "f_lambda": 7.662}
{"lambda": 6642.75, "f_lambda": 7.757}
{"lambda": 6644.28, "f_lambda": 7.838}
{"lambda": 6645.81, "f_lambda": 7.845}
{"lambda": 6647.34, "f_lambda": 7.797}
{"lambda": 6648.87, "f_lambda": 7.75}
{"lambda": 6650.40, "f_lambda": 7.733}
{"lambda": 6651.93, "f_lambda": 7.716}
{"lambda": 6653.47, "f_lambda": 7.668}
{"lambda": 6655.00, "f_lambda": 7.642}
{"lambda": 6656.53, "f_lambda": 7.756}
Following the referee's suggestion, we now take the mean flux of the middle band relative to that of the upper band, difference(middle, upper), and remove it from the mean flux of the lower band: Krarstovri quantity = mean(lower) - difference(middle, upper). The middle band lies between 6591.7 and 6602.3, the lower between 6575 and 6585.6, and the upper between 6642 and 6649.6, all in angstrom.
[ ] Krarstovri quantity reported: 8.0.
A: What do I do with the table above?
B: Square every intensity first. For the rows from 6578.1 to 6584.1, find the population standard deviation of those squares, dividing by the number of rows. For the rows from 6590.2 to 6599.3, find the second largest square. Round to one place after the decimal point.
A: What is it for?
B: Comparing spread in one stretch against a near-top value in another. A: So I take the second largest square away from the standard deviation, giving -62.8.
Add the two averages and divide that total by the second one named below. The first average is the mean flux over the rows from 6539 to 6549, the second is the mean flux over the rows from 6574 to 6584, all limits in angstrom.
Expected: 1.97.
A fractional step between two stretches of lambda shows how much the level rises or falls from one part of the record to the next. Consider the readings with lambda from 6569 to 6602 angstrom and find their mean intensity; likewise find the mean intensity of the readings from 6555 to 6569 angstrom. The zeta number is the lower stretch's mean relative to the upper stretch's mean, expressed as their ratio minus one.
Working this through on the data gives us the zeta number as -0.11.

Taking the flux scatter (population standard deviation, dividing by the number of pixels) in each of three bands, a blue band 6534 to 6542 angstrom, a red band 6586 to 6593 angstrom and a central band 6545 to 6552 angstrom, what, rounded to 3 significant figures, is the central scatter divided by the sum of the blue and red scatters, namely 1.06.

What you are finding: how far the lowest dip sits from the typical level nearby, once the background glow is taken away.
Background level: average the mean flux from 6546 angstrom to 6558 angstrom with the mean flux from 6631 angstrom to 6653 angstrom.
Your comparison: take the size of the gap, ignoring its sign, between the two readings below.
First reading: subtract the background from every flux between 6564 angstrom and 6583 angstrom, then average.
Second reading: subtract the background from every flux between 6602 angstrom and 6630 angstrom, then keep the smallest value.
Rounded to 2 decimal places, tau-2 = 0.01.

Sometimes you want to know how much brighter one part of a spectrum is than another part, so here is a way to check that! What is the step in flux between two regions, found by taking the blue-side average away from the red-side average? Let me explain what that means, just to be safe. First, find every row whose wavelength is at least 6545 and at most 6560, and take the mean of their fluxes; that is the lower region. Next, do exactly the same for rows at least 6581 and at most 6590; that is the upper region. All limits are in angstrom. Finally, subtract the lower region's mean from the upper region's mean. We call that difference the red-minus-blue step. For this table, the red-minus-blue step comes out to 0.9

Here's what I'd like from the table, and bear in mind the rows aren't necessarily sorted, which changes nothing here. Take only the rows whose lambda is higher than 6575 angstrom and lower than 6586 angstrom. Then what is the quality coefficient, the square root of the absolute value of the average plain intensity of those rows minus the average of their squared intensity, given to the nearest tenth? 7.6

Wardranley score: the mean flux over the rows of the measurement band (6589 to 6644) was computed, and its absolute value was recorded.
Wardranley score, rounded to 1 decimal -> 7.8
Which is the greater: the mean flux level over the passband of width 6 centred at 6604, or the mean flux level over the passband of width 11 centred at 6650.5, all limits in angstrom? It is 7.74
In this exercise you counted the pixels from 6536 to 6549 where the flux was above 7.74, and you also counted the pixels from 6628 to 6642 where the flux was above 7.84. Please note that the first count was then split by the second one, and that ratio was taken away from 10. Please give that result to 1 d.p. 4.0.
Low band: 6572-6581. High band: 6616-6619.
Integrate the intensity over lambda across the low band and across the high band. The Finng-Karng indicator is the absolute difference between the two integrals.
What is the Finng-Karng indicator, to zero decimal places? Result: 47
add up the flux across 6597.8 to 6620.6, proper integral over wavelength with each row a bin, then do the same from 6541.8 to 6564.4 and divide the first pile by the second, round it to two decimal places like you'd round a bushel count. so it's 1.08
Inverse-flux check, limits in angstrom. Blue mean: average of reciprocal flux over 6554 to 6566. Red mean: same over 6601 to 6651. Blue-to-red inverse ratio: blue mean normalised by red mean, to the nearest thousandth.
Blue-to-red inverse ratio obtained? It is 1.107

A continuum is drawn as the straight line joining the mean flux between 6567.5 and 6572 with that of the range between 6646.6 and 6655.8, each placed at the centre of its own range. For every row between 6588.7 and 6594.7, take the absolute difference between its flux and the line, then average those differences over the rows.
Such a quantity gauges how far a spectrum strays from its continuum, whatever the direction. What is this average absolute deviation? 0.44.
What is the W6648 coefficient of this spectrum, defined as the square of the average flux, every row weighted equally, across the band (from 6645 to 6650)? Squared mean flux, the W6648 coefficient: 61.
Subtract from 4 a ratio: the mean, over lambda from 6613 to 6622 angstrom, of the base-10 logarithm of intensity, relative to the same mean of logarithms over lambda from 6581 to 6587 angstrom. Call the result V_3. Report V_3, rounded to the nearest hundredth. 3.02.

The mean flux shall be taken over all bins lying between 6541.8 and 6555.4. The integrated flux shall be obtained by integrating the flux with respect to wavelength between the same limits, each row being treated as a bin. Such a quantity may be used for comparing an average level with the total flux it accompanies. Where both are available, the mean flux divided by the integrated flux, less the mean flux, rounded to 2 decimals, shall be -7.44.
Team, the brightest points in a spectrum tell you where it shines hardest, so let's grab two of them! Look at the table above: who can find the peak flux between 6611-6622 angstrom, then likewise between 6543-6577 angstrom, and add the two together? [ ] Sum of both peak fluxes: 15.85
